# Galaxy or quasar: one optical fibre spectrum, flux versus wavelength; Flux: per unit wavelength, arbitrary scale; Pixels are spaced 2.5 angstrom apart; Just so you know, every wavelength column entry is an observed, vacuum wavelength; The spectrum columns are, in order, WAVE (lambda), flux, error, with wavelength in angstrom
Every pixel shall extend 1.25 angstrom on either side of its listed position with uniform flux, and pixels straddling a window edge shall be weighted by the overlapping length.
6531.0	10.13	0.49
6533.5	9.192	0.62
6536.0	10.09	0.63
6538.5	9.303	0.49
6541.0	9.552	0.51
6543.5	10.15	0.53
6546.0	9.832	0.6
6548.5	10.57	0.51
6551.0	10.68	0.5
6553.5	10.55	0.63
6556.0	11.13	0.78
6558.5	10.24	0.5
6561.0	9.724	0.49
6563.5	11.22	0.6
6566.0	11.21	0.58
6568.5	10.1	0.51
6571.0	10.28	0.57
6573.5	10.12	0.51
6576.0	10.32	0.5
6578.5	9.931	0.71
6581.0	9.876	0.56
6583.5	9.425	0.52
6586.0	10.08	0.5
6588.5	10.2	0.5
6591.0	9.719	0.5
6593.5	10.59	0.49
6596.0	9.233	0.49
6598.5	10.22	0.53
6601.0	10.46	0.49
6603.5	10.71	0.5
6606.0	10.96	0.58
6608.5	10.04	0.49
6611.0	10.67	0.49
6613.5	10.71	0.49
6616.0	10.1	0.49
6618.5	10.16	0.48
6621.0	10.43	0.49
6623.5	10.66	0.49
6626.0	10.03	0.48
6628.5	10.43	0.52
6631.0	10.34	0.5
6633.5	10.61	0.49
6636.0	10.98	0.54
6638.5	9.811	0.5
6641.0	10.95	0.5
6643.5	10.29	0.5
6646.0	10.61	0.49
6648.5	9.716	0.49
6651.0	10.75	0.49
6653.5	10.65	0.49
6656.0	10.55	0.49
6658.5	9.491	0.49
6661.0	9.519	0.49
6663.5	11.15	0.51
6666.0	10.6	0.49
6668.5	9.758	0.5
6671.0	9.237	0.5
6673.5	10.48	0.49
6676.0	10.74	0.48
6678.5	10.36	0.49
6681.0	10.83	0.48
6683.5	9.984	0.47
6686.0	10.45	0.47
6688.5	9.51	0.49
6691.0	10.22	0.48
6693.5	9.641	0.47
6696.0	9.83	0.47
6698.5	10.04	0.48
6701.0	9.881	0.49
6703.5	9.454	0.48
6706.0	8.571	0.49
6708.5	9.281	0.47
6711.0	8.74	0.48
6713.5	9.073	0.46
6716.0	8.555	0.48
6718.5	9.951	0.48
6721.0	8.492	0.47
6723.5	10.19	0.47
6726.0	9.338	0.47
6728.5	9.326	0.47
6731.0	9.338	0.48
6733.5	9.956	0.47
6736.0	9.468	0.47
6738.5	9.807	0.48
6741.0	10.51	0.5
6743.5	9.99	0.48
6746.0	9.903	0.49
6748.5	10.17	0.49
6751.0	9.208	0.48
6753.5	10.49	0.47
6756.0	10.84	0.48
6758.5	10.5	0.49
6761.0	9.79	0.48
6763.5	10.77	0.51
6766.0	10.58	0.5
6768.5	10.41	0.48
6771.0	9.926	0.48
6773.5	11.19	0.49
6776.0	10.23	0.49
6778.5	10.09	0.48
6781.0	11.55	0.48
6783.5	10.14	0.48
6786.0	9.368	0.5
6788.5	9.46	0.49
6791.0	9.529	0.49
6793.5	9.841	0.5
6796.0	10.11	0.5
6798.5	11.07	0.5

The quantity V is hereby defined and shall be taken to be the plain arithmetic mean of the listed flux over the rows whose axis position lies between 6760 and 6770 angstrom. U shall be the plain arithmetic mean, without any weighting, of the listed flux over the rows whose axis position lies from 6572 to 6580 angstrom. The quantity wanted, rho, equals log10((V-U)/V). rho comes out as -1.6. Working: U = 10.1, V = 10.4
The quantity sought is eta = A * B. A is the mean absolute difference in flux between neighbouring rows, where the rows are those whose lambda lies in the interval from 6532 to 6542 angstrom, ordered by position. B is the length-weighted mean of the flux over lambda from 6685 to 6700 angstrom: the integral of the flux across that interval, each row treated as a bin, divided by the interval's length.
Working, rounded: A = 0.64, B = 9.9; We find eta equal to 6.4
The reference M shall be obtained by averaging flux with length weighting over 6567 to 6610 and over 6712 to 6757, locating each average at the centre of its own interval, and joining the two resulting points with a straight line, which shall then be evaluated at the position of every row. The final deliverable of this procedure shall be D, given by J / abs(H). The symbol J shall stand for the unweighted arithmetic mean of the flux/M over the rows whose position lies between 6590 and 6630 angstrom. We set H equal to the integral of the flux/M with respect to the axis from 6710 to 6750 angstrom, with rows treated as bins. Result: 0.0260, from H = 39.4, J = 1.02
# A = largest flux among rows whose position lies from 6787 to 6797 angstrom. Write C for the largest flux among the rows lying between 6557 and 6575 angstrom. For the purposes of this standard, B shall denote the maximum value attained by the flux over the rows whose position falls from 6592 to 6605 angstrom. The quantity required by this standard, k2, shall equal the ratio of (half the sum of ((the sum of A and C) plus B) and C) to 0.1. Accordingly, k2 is 216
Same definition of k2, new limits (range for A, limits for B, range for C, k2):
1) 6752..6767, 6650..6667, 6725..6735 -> 210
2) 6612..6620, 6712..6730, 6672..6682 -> 213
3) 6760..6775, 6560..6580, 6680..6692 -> 220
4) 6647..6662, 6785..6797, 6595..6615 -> 214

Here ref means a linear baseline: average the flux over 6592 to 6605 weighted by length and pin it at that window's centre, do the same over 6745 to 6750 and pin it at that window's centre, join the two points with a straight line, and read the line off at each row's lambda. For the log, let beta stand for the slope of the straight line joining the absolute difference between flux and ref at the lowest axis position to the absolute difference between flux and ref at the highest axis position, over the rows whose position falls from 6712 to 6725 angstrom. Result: -0.084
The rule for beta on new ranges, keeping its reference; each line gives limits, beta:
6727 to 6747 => -0.035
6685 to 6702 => -0.010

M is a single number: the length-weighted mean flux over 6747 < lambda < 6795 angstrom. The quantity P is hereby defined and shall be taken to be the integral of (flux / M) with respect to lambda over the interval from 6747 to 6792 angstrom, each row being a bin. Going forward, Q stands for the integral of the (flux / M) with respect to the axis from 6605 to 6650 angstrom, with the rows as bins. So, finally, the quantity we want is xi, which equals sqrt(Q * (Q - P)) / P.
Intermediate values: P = 45.1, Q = 45.9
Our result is 0.13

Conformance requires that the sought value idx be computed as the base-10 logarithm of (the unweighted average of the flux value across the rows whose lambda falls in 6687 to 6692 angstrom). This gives 0.994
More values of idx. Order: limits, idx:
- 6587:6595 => 1.007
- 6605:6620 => 1.019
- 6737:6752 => 0.997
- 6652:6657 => 1.025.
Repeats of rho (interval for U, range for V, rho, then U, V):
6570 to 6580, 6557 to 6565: -1.7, 10.2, 10.4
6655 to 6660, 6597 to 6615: -1.3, 10.0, 10.5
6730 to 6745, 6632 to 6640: -1.2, 9.8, 10.5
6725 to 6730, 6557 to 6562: -1.2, 9.3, 10.0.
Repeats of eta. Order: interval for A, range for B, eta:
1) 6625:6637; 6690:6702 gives 2.8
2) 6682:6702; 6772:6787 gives 4.9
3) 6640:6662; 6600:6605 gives 5.6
